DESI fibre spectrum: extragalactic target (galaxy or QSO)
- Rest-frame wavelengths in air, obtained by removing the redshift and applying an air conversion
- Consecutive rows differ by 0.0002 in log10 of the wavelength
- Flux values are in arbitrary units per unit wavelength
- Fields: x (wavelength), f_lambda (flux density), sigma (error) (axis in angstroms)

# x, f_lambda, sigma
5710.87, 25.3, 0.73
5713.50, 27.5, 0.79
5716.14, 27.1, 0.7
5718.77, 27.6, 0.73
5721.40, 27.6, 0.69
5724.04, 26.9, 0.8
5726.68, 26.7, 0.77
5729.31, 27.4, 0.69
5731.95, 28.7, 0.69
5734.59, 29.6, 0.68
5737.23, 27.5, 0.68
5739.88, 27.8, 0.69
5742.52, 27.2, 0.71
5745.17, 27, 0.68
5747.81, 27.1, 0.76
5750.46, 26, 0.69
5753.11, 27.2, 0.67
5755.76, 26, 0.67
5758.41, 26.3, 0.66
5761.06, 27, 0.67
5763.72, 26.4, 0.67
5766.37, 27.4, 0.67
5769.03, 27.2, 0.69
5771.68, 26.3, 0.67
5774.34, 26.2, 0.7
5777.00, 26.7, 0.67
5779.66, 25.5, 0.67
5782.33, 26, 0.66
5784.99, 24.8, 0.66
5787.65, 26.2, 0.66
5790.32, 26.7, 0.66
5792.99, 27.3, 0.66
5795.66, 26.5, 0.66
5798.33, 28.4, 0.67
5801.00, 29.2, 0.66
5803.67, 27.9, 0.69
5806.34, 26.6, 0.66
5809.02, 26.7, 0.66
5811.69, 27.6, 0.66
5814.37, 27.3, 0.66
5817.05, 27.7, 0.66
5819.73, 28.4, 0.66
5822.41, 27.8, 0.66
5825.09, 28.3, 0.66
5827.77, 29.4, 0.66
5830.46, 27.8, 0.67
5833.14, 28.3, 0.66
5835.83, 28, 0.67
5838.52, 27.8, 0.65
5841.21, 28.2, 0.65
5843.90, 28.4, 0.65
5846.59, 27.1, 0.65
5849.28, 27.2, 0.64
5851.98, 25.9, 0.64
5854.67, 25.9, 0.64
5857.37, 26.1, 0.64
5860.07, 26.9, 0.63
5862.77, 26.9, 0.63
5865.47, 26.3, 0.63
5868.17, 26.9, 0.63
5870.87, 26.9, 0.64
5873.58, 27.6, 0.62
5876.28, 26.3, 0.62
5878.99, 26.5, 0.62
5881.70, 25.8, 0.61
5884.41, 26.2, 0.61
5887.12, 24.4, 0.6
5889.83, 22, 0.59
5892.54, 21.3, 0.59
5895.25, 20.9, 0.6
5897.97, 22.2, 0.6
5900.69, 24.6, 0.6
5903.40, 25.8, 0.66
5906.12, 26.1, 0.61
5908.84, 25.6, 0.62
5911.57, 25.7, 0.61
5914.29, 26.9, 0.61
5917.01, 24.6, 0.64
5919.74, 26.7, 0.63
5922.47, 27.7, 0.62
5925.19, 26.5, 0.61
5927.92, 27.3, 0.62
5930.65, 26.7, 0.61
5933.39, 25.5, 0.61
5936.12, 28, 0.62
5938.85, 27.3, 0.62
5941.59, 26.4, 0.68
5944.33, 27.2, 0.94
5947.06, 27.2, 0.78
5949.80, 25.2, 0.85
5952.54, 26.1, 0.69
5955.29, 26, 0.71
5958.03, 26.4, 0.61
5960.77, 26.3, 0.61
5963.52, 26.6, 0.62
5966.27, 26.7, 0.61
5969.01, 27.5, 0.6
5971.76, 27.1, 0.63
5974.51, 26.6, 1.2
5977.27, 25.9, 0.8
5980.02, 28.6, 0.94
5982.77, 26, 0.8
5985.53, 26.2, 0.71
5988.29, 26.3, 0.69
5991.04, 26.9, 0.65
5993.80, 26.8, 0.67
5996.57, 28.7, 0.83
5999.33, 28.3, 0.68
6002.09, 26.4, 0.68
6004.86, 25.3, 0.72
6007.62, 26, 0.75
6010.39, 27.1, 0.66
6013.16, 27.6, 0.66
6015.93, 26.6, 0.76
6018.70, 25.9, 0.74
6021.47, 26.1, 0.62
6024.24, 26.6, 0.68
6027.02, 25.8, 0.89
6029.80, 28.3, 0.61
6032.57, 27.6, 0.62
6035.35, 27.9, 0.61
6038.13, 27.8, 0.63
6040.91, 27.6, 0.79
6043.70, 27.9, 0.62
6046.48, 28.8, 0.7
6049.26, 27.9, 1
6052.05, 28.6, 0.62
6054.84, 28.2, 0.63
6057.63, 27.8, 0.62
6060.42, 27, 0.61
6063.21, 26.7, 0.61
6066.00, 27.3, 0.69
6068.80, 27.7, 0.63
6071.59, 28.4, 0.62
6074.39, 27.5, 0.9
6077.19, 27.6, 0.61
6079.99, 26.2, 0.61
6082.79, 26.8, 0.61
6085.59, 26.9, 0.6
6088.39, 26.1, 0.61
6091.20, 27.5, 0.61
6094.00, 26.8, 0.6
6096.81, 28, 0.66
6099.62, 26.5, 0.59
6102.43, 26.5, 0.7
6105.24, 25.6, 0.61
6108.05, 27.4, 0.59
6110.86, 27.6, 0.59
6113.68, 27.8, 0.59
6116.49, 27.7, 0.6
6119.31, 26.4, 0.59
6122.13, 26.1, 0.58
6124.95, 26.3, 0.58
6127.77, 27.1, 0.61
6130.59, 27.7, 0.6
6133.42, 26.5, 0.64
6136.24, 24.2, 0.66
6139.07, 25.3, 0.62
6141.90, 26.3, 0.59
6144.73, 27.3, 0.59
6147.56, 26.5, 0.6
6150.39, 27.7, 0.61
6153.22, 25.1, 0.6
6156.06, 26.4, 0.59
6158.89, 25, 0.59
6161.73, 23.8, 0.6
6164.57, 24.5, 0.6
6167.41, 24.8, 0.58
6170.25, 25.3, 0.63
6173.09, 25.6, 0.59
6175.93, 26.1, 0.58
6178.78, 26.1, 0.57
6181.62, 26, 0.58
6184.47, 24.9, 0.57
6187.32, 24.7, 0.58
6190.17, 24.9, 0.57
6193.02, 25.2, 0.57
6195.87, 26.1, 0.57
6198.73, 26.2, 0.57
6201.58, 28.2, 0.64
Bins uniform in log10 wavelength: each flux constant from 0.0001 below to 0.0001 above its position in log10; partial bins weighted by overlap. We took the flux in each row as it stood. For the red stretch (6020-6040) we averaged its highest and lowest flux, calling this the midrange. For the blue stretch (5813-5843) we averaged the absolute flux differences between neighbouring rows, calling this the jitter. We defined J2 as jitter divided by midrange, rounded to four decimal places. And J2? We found 0.0233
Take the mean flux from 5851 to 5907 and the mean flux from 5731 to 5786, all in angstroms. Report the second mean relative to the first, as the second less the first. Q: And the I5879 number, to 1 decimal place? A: 1.5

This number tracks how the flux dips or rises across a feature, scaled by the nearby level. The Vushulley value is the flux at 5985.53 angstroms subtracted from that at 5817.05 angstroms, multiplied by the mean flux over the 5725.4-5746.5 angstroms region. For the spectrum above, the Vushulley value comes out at 42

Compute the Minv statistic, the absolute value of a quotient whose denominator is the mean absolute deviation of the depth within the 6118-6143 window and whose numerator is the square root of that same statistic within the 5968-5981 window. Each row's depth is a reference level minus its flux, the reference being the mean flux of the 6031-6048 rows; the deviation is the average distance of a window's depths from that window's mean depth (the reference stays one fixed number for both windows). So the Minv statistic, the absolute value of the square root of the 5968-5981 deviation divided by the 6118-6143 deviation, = 1.3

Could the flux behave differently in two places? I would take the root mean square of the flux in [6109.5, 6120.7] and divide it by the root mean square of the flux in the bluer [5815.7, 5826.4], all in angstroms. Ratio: 0.98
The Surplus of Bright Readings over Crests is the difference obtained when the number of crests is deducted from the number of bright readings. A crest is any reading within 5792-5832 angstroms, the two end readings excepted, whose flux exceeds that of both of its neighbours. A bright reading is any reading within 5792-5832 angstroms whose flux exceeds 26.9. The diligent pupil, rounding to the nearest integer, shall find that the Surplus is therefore 8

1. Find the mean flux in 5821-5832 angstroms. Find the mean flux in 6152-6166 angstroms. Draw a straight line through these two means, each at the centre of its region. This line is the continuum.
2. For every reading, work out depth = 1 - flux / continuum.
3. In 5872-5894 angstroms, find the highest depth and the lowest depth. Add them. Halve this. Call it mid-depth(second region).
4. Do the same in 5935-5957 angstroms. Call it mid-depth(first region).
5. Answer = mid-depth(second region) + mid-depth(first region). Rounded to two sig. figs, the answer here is 0.14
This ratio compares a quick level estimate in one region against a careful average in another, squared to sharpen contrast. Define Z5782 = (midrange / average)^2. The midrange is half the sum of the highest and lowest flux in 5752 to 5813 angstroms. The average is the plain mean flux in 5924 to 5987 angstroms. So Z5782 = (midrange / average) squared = 1.03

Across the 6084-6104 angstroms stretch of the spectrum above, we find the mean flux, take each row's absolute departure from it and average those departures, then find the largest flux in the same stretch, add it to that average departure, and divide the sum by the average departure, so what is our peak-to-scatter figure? 59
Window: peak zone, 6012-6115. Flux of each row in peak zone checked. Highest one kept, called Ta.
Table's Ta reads 28.8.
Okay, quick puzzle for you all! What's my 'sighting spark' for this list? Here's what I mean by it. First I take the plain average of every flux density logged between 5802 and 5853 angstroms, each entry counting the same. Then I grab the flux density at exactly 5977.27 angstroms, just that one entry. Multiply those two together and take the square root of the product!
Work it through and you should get 26.8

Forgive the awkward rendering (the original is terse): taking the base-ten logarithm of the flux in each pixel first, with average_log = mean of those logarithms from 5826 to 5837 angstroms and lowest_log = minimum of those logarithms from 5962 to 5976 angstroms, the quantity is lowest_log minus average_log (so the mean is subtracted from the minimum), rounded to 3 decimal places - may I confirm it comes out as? -0.028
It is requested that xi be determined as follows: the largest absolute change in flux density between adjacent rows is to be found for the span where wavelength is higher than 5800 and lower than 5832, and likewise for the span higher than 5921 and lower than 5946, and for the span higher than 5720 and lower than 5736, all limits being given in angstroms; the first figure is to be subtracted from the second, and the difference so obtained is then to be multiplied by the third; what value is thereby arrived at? 1.2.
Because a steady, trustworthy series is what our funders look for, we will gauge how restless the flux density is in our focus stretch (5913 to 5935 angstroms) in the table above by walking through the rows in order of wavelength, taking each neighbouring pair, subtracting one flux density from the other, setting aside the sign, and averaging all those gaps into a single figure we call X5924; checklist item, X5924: 1.31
